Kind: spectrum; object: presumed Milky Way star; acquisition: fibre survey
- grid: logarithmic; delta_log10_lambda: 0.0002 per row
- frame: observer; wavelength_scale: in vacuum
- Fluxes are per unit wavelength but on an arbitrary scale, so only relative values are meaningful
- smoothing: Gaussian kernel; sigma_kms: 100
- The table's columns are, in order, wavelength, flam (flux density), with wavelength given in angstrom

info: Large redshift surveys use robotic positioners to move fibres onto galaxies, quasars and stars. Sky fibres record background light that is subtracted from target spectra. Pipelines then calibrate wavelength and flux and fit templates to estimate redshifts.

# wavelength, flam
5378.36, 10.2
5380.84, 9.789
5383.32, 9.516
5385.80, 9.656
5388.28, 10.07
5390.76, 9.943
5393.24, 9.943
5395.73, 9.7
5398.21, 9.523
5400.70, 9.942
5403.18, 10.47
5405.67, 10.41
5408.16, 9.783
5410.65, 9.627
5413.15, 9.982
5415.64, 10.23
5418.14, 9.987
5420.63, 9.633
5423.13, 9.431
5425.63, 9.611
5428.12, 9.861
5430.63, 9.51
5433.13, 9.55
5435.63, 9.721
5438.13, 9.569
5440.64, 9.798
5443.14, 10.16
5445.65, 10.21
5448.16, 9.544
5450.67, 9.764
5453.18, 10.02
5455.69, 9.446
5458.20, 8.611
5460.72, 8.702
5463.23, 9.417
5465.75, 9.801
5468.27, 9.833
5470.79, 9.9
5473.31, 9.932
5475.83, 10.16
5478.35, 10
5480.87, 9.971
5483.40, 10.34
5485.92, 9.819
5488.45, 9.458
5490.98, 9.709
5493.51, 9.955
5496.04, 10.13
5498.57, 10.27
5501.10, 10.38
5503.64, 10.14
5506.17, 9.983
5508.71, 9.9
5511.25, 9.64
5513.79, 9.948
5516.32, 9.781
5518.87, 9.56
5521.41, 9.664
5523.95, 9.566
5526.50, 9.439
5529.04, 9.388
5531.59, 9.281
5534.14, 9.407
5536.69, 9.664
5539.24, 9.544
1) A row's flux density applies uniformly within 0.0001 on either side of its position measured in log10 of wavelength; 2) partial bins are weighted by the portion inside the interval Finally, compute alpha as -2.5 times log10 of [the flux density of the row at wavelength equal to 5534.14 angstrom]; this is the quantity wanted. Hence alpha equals -2.43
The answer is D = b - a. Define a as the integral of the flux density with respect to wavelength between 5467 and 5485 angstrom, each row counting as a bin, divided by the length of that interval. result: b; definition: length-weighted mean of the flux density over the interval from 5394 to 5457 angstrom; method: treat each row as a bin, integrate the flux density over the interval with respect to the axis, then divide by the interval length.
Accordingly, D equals -0.20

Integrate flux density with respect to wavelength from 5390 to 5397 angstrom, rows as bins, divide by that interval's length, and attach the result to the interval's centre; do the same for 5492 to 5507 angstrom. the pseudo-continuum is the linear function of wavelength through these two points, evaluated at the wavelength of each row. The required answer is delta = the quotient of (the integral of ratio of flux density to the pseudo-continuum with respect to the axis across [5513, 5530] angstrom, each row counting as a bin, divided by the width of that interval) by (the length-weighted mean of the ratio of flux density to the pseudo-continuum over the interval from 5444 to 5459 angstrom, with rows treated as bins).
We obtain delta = 0.98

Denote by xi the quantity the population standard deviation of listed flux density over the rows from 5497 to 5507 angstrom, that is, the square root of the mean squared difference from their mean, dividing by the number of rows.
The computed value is 0.15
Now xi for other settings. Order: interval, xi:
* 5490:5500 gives 0.21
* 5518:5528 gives 0.08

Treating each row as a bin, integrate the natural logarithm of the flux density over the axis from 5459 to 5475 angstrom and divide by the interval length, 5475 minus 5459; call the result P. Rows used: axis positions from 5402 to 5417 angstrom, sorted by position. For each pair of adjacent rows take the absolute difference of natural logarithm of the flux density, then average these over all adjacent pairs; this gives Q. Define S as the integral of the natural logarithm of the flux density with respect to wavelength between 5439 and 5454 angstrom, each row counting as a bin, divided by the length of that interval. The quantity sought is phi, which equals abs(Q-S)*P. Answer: 5.11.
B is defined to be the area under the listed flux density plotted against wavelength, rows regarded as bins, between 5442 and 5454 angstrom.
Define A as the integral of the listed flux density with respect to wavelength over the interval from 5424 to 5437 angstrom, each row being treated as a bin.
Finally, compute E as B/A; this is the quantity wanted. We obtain 0.95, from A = 125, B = 119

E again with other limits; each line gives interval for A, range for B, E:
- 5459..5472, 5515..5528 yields 1.01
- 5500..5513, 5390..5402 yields 0.91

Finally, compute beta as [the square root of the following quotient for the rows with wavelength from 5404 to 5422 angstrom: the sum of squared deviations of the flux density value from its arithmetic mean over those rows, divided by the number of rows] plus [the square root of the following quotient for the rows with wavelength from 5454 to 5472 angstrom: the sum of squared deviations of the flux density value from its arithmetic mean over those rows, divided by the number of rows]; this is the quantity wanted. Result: 0.77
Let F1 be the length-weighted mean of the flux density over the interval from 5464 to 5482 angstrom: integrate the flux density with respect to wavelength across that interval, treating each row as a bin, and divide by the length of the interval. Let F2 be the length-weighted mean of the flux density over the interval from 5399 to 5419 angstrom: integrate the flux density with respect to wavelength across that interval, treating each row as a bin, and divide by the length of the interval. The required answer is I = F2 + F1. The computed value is 20.0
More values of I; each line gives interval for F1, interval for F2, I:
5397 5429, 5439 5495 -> 19.6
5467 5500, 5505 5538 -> 19.6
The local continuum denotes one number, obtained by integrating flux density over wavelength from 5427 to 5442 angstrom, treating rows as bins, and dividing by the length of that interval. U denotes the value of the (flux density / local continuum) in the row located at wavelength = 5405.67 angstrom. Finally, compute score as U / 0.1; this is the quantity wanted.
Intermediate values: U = 1.08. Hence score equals 10.77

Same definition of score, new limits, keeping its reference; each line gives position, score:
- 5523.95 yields 9.89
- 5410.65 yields 9.96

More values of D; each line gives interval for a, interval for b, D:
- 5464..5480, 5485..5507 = 0.06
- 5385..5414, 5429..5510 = -0.12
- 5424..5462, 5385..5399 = 0.22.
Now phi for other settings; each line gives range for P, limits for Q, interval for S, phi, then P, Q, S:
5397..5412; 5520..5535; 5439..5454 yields 5.24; 2.30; 0.011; 2.29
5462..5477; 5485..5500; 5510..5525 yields 5.14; 2.29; 0.024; 2.27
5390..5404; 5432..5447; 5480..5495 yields 5.20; 2.29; 0.020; 2.29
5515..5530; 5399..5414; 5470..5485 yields 5.14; 2.26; 0.034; 2.31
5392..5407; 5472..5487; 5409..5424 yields 5.20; 2.30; 0.026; 2.28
